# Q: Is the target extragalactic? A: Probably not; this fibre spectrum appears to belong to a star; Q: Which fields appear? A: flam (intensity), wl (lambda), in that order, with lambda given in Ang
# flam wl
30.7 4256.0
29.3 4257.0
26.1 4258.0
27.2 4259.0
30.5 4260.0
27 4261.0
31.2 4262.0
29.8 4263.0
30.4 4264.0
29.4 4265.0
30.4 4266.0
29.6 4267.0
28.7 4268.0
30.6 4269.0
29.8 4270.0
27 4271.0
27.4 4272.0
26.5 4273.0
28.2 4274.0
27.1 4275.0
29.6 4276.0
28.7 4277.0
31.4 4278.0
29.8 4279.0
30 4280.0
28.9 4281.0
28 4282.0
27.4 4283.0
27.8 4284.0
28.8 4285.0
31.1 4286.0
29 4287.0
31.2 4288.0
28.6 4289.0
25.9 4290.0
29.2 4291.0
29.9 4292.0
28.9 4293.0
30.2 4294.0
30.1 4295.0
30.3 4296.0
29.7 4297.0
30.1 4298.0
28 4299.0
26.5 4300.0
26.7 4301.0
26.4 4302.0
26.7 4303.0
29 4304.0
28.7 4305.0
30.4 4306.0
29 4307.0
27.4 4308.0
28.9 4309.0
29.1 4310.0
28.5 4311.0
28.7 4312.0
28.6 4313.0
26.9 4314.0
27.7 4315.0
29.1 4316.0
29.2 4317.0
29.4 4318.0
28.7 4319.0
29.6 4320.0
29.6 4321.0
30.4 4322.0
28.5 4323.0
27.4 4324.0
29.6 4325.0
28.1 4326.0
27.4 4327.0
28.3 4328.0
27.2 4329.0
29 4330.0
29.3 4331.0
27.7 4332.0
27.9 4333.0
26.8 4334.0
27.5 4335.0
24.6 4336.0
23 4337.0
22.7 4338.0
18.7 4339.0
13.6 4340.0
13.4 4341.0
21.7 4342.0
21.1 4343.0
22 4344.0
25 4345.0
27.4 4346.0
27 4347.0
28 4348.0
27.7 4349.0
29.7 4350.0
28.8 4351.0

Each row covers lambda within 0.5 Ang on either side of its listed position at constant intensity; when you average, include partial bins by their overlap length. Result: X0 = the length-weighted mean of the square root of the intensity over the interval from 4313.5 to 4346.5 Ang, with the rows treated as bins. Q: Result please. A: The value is 5.08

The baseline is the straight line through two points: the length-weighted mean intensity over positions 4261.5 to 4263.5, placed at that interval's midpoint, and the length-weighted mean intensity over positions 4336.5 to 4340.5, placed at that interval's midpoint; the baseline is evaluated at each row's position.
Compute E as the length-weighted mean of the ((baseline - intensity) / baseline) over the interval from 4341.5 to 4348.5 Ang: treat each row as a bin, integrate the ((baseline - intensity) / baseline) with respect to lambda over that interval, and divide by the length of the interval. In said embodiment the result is -0.33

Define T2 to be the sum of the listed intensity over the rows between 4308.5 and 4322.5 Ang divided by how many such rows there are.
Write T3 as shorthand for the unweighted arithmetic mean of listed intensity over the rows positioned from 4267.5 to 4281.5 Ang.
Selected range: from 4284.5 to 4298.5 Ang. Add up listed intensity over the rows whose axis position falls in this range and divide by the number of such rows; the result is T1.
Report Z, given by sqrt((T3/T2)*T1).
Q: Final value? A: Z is 5.43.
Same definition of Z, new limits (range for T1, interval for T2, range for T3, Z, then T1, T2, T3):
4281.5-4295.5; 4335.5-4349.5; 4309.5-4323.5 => 6.09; 29.01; 22.6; 28.9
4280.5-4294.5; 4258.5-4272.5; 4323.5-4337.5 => 5.21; 28.92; 29.2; 27.4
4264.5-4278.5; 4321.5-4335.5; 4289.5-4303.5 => 5.40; 28.89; 28.2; 28.5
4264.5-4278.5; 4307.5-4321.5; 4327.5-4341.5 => 4.94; 28.89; 28.7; 24.3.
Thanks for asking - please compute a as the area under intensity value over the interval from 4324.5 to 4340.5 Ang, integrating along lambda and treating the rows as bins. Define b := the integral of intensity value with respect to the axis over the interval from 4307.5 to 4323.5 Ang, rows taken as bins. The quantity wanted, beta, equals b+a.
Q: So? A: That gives 872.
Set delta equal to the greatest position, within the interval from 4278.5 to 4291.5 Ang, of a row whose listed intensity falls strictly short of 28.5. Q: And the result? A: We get 4290.0 Ang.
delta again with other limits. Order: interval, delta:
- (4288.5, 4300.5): 4300.0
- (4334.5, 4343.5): 4343.0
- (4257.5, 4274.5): 4274.0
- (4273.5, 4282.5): 4282.0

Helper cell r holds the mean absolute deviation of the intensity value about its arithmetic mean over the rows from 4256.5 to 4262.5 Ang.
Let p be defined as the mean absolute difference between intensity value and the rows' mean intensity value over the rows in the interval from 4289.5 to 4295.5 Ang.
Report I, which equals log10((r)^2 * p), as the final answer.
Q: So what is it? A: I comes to 0.5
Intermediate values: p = 1.1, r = 1.8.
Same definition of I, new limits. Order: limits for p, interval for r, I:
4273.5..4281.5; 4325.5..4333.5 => -0.5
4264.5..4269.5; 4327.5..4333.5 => -0.6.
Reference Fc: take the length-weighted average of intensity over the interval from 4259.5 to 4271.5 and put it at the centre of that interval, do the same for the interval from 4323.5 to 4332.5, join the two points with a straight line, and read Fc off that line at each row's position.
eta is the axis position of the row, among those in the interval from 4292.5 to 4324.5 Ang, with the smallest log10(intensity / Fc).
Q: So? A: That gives 4302.0 Ang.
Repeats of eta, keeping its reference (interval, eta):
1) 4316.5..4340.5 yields 4340.0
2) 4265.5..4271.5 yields 4271.0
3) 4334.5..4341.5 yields 4341.0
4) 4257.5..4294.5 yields 4258.0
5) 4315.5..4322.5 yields 4319.0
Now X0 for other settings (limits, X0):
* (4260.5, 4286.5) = 5.39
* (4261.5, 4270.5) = 5.48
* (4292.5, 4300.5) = 5.40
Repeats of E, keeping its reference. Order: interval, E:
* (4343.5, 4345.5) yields -0.26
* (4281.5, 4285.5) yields -0.02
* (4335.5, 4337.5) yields -0.20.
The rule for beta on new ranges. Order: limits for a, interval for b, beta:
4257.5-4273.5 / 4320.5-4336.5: 911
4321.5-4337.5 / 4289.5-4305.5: 899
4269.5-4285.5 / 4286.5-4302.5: 917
